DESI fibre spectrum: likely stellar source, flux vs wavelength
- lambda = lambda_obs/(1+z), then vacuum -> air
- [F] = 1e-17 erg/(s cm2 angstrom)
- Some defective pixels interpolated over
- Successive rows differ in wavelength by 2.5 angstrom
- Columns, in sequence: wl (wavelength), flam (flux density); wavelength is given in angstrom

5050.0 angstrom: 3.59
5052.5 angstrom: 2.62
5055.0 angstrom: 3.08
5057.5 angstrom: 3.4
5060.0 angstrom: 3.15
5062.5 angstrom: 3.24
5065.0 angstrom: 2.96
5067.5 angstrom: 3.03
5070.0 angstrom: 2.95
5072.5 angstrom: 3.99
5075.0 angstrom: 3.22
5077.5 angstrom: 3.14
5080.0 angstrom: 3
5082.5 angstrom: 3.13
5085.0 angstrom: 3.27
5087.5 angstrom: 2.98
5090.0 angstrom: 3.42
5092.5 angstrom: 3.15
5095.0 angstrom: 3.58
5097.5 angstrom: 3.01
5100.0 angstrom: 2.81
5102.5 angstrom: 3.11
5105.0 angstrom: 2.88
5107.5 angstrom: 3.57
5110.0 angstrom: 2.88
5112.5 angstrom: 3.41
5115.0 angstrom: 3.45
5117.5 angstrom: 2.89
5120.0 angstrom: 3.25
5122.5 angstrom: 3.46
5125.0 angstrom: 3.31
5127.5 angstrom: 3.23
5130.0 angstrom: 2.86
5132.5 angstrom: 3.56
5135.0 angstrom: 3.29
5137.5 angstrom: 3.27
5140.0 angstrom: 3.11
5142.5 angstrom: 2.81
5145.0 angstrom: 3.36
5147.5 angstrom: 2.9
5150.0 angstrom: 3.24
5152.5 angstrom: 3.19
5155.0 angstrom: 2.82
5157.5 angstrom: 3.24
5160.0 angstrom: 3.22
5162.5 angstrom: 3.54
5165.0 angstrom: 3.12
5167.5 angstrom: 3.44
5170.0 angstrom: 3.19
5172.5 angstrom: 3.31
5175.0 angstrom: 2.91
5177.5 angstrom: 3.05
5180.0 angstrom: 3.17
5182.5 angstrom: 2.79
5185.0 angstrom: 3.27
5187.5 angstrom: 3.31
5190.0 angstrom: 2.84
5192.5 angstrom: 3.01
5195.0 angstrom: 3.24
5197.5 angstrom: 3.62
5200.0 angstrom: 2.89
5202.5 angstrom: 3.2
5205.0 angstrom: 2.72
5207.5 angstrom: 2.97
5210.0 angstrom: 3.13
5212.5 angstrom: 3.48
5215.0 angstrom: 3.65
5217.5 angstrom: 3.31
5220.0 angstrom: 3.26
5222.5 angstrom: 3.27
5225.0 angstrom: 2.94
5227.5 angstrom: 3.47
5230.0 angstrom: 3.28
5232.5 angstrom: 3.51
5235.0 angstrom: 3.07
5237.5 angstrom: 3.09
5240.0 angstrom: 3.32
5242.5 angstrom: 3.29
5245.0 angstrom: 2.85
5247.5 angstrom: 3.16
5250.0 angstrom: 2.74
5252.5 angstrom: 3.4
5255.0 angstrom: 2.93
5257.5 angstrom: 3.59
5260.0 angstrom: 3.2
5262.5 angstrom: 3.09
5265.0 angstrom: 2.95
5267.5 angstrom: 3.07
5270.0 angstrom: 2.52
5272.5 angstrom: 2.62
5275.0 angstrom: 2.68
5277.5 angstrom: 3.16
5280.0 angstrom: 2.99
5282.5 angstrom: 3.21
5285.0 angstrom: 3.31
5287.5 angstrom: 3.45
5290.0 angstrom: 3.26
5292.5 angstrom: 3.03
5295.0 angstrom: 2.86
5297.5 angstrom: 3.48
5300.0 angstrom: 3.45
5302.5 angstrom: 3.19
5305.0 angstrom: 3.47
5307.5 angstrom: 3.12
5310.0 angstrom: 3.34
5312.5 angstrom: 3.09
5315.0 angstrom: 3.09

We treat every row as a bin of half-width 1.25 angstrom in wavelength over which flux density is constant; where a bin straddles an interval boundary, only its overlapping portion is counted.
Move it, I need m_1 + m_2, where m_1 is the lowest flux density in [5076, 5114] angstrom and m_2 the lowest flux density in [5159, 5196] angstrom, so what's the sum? 5.60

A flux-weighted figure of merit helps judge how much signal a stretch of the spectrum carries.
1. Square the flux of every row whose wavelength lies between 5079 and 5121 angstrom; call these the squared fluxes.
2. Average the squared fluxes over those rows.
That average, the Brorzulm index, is 10.07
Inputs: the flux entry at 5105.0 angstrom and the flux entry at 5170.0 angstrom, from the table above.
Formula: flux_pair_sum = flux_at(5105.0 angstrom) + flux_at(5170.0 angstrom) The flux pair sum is 6.07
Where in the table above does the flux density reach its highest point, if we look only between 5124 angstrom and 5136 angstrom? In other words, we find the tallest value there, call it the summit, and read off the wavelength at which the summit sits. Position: 5132.5 angstrom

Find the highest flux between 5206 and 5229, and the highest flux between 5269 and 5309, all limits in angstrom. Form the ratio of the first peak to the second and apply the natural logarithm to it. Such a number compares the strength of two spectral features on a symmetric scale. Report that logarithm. 0.05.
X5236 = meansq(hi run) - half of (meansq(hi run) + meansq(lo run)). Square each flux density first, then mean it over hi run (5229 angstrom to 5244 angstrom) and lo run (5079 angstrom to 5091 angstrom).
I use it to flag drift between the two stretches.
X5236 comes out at 0.3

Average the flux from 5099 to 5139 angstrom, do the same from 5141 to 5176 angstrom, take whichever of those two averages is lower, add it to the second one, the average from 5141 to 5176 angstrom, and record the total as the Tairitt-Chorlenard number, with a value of 6.33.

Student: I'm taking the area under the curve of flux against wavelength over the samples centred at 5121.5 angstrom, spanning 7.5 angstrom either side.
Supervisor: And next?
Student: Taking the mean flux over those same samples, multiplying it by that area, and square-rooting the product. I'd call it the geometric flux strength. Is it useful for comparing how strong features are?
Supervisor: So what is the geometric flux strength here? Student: 12.6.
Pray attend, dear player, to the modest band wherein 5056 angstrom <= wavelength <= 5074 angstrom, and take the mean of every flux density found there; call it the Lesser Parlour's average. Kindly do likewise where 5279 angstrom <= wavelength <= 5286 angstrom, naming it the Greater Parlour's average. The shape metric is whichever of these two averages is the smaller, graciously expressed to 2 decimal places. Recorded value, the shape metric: 3.17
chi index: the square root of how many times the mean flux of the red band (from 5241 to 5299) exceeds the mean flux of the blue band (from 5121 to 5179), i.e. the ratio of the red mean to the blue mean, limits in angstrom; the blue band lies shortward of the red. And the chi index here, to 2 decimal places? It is 0.98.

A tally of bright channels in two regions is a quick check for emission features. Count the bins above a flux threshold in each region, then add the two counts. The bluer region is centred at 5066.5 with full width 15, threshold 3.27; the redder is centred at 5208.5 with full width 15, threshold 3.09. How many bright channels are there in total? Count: 5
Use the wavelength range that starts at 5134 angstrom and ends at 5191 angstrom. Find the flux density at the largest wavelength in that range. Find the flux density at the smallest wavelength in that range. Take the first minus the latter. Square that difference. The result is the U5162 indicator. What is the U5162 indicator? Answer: 0.20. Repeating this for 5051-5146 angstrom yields 0.55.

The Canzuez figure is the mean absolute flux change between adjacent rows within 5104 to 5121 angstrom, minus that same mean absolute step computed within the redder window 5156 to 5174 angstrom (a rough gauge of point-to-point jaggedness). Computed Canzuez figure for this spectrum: 0.24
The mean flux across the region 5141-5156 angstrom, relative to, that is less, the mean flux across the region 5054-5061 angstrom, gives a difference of -0.16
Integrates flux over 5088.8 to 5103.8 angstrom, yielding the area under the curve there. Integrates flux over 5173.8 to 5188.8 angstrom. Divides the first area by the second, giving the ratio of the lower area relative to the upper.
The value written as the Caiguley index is 1.03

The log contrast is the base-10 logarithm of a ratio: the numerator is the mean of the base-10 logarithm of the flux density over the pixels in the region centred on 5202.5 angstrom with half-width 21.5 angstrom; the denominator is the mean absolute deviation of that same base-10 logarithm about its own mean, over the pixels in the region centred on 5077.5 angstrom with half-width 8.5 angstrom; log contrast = 1.25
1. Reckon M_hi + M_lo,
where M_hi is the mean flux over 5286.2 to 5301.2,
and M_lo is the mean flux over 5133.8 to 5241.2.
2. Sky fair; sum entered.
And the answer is 6.44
